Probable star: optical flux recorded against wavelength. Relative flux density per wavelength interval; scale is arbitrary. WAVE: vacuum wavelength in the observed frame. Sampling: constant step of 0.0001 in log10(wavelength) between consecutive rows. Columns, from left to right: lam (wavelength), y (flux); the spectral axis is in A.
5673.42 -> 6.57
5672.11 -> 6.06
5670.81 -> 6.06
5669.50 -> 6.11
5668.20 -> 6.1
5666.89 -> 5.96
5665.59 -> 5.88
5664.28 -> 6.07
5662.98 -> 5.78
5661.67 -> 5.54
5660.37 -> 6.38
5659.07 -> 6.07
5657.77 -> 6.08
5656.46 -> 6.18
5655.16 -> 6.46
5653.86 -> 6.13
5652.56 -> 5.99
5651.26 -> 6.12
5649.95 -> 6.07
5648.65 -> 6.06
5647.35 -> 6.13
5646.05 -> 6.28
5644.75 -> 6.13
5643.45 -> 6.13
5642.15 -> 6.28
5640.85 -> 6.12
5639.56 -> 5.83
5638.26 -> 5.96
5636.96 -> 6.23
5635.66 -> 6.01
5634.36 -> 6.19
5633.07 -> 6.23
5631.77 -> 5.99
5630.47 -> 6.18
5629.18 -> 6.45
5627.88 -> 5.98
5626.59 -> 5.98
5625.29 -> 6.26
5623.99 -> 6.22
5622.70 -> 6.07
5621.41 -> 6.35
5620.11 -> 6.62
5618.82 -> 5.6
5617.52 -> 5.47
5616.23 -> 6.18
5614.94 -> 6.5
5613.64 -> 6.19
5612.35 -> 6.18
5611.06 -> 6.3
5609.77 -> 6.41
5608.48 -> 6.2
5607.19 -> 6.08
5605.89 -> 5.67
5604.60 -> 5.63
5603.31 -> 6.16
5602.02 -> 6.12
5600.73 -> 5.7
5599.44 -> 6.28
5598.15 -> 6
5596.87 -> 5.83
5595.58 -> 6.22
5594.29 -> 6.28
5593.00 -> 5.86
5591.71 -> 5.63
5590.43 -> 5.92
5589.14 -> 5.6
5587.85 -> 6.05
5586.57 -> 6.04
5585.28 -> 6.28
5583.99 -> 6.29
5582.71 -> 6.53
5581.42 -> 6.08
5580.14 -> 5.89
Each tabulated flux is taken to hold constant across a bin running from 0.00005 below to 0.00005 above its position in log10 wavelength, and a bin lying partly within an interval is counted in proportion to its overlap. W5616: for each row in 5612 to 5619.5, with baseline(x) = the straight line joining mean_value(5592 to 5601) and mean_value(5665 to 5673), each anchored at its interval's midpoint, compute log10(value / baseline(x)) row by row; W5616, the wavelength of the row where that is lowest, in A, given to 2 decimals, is 5617.52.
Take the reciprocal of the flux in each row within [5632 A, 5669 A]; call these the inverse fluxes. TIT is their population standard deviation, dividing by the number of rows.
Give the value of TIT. 0.0050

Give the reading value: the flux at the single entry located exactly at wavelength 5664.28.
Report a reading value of 6.07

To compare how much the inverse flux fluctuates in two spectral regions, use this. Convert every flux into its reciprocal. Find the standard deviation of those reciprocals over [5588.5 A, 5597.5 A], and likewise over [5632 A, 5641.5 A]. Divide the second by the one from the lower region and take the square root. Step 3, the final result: 0.7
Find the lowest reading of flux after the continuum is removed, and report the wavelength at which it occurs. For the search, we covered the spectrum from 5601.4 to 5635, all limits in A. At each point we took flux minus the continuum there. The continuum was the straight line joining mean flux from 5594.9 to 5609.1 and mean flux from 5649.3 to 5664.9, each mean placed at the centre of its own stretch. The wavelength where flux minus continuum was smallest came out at 5617.52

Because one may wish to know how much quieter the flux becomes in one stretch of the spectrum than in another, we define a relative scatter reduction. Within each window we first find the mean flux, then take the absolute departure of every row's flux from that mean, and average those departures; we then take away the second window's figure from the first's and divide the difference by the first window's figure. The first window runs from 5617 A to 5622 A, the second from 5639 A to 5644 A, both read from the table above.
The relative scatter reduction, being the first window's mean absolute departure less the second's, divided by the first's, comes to 0.73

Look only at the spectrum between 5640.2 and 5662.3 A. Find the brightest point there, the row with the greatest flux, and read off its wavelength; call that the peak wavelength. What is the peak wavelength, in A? 5655.16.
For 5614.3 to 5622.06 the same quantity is 5620.11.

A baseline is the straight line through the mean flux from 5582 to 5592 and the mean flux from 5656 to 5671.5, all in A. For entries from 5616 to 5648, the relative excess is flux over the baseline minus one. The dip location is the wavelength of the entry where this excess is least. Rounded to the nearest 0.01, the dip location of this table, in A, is 5617.52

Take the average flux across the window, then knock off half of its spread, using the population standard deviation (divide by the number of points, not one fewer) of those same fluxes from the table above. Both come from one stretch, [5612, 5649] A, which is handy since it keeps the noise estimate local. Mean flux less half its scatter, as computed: 6.02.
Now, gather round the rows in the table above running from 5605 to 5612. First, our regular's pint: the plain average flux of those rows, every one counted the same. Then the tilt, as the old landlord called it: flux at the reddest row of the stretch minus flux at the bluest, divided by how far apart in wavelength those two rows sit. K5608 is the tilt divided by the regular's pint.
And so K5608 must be 0.020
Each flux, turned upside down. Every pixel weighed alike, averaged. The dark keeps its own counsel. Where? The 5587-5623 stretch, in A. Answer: 0.166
